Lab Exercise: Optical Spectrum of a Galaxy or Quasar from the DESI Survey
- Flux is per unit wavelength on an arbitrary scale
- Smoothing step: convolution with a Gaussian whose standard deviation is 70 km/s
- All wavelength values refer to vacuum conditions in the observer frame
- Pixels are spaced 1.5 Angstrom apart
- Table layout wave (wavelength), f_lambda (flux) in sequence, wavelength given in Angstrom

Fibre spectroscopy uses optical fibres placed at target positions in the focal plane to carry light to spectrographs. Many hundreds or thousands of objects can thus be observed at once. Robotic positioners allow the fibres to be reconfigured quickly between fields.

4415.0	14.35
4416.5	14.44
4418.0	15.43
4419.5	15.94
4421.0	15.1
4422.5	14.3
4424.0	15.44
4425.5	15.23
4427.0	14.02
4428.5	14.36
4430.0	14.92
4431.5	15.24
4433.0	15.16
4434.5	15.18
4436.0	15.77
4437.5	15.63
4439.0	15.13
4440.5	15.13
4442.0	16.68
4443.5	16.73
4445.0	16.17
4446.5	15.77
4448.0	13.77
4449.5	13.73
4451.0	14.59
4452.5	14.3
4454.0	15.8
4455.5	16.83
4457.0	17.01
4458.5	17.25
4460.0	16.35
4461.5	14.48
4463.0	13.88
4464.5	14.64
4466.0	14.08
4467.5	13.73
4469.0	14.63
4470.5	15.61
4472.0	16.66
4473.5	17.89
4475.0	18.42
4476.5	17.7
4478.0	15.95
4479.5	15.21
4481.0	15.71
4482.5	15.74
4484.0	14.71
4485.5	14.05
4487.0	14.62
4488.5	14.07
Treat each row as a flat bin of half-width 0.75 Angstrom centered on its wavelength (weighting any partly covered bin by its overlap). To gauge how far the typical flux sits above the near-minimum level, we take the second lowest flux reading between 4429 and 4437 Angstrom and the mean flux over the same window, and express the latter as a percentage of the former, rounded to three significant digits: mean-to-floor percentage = 101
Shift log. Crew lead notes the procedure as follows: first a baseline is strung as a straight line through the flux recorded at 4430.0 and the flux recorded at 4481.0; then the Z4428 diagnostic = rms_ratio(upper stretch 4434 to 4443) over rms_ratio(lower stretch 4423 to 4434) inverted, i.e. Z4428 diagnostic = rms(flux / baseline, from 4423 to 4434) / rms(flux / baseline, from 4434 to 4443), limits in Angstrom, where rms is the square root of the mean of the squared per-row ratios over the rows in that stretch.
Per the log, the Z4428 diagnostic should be 0.97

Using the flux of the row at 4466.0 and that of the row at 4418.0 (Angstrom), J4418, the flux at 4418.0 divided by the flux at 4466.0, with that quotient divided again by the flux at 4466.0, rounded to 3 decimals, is 0.078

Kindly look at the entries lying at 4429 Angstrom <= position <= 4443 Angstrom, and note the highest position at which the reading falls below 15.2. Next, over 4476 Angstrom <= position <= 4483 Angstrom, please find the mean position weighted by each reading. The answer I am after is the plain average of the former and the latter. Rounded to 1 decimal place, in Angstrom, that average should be 4460.0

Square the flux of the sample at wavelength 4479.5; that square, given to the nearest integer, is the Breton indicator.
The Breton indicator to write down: 231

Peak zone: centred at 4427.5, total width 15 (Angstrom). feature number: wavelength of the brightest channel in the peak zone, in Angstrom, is 4424.0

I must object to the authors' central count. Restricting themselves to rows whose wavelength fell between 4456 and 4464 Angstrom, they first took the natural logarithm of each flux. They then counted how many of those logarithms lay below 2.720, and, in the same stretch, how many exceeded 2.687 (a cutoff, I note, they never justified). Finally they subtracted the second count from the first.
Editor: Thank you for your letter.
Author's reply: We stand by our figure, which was -1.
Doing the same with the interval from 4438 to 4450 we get -2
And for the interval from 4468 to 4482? -7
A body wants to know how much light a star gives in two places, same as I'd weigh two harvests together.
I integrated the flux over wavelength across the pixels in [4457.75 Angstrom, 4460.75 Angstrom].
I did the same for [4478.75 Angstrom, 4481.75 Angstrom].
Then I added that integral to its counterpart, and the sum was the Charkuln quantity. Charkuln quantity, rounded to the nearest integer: 97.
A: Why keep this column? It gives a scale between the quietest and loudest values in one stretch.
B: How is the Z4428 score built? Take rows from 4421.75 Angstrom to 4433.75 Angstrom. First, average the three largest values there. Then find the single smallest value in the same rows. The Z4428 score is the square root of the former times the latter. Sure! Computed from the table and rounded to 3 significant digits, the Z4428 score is 14.6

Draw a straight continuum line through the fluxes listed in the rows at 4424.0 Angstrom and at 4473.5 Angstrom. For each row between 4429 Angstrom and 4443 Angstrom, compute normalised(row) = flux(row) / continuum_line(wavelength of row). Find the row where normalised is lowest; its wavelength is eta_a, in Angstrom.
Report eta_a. 4440.5 Angstrom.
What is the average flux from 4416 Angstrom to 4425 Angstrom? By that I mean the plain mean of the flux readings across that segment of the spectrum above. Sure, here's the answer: 15.1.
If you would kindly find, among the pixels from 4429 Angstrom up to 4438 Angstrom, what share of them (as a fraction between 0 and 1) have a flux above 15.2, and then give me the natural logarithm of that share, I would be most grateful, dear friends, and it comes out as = -0.69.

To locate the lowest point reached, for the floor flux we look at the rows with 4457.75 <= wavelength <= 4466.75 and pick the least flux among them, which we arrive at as 13.88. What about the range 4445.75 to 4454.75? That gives 13.73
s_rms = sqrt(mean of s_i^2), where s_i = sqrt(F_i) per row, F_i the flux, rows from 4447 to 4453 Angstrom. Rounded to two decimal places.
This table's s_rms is 3.75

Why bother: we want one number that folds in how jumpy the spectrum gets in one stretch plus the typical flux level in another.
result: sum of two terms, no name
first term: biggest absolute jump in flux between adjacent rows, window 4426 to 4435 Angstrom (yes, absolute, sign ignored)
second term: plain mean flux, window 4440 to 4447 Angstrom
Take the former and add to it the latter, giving 16.7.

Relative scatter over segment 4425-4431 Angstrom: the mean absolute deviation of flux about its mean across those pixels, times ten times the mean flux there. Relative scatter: 65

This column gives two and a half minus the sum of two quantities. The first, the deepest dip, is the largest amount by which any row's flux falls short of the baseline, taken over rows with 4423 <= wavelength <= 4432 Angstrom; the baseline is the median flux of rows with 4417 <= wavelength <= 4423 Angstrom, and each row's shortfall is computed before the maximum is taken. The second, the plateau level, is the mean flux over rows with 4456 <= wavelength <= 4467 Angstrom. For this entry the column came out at -14.1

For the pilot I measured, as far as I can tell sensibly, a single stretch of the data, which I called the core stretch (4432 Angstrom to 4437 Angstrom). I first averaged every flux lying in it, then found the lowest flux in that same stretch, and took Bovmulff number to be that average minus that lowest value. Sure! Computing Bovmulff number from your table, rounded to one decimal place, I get 0.2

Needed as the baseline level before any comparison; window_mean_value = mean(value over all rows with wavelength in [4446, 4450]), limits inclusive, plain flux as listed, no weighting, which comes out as 14.4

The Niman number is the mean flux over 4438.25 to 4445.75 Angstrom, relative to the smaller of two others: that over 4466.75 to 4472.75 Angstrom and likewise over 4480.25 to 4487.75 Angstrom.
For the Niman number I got 1.07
